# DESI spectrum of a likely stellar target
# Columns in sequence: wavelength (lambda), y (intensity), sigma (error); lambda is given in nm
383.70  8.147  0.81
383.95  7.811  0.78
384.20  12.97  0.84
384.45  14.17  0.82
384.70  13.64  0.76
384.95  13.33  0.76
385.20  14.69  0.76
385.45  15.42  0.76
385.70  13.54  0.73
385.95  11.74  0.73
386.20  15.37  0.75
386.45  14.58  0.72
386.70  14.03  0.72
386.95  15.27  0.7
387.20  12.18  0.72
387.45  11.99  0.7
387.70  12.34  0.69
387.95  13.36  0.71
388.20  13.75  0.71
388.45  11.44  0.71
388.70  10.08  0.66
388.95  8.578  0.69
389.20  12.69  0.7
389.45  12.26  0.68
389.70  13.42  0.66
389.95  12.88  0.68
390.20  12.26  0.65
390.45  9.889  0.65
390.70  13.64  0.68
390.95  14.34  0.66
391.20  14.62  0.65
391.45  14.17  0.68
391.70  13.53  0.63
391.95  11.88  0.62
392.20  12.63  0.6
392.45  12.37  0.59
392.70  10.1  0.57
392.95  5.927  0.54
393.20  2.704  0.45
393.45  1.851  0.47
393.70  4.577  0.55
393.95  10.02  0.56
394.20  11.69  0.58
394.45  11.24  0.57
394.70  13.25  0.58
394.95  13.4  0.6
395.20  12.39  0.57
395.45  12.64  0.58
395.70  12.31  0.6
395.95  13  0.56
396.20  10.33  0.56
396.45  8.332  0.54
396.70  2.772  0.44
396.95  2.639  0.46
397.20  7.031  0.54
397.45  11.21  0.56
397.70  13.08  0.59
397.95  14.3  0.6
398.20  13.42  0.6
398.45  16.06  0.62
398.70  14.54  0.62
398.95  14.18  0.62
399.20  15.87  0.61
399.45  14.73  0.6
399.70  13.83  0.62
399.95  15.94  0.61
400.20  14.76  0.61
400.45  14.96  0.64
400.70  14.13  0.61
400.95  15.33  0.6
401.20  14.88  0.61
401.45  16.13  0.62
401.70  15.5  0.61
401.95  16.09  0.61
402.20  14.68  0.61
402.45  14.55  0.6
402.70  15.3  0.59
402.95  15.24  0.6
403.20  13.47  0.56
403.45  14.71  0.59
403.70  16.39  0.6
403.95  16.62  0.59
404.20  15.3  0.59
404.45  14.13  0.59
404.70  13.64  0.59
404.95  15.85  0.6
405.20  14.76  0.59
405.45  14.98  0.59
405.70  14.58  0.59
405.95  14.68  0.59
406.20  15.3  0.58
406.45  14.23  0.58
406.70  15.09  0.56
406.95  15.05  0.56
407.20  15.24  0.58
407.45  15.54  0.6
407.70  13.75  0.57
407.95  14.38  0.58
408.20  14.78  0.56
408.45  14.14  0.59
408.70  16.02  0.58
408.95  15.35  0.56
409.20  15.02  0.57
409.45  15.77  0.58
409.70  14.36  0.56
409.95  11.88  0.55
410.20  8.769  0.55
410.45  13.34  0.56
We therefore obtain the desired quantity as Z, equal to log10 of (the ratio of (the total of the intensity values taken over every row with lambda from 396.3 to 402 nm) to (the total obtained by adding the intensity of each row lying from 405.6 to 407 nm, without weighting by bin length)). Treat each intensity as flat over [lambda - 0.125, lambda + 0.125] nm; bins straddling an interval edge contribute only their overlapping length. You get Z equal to 0.53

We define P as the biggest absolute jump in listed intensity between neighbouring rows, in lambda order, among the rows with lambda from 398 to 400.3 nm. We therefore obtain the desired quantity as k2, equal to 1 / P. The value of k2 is 0.38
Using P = 2.6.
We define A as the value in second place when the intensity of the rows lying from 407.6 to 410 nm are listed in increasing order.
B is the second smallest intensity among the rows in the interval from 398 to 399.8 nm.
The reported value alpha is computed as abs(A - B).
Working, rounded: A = 13.75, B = 13.83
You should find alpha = 0.1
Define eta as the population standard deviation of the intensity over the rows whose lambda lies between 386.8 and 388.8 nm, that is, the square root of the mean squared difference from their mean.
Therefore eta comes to 1.5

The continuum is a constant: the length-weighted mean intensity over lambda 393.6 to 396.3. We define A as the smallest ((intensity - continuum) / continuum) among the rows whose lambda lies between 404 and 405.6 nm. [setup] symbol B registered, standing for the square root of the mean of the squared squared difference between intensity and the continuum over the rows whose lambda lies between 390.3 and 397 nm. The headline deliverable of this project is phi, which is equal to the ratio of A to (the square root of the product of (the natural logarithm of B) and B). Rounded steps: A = 0.19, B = 33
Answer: 0.02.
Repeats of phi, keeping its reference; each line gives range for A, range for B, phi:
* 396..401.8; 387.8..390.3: -0.35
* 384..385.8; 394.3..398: 0.01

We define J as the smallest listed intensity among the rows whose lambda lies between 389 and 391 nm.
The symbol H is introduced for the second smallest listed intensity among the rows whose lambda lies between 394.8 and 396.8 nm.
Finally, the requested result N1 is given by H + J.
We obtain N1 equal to 18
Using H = 8.332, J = 9.889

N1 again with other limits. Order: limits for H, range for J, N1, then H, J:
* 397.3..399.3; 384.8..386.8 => 25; 13.08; 11.74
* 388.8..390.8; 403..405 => 23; 9.889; 13.47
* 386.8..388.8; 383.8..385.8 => 19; 11.44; 7.811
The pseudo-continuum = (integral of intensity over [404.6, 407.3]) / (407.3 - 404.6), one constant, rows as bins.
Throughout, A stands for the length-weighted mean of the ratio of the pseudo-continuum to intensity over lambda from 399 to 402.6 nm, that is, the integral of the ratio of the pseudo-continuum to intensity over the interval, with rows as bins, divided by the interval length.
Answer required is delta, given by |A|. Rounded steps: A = 0.99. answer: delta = 0.99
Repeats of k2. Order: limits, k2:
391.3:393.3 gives 0.24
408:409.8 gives 0.53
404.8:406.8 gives 0.92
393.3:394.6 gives 0.18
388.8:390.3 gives 0.24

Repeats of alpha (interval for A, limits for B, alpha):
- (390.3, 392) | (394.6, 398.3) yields 9.1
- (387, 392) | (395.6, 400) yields 7.1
